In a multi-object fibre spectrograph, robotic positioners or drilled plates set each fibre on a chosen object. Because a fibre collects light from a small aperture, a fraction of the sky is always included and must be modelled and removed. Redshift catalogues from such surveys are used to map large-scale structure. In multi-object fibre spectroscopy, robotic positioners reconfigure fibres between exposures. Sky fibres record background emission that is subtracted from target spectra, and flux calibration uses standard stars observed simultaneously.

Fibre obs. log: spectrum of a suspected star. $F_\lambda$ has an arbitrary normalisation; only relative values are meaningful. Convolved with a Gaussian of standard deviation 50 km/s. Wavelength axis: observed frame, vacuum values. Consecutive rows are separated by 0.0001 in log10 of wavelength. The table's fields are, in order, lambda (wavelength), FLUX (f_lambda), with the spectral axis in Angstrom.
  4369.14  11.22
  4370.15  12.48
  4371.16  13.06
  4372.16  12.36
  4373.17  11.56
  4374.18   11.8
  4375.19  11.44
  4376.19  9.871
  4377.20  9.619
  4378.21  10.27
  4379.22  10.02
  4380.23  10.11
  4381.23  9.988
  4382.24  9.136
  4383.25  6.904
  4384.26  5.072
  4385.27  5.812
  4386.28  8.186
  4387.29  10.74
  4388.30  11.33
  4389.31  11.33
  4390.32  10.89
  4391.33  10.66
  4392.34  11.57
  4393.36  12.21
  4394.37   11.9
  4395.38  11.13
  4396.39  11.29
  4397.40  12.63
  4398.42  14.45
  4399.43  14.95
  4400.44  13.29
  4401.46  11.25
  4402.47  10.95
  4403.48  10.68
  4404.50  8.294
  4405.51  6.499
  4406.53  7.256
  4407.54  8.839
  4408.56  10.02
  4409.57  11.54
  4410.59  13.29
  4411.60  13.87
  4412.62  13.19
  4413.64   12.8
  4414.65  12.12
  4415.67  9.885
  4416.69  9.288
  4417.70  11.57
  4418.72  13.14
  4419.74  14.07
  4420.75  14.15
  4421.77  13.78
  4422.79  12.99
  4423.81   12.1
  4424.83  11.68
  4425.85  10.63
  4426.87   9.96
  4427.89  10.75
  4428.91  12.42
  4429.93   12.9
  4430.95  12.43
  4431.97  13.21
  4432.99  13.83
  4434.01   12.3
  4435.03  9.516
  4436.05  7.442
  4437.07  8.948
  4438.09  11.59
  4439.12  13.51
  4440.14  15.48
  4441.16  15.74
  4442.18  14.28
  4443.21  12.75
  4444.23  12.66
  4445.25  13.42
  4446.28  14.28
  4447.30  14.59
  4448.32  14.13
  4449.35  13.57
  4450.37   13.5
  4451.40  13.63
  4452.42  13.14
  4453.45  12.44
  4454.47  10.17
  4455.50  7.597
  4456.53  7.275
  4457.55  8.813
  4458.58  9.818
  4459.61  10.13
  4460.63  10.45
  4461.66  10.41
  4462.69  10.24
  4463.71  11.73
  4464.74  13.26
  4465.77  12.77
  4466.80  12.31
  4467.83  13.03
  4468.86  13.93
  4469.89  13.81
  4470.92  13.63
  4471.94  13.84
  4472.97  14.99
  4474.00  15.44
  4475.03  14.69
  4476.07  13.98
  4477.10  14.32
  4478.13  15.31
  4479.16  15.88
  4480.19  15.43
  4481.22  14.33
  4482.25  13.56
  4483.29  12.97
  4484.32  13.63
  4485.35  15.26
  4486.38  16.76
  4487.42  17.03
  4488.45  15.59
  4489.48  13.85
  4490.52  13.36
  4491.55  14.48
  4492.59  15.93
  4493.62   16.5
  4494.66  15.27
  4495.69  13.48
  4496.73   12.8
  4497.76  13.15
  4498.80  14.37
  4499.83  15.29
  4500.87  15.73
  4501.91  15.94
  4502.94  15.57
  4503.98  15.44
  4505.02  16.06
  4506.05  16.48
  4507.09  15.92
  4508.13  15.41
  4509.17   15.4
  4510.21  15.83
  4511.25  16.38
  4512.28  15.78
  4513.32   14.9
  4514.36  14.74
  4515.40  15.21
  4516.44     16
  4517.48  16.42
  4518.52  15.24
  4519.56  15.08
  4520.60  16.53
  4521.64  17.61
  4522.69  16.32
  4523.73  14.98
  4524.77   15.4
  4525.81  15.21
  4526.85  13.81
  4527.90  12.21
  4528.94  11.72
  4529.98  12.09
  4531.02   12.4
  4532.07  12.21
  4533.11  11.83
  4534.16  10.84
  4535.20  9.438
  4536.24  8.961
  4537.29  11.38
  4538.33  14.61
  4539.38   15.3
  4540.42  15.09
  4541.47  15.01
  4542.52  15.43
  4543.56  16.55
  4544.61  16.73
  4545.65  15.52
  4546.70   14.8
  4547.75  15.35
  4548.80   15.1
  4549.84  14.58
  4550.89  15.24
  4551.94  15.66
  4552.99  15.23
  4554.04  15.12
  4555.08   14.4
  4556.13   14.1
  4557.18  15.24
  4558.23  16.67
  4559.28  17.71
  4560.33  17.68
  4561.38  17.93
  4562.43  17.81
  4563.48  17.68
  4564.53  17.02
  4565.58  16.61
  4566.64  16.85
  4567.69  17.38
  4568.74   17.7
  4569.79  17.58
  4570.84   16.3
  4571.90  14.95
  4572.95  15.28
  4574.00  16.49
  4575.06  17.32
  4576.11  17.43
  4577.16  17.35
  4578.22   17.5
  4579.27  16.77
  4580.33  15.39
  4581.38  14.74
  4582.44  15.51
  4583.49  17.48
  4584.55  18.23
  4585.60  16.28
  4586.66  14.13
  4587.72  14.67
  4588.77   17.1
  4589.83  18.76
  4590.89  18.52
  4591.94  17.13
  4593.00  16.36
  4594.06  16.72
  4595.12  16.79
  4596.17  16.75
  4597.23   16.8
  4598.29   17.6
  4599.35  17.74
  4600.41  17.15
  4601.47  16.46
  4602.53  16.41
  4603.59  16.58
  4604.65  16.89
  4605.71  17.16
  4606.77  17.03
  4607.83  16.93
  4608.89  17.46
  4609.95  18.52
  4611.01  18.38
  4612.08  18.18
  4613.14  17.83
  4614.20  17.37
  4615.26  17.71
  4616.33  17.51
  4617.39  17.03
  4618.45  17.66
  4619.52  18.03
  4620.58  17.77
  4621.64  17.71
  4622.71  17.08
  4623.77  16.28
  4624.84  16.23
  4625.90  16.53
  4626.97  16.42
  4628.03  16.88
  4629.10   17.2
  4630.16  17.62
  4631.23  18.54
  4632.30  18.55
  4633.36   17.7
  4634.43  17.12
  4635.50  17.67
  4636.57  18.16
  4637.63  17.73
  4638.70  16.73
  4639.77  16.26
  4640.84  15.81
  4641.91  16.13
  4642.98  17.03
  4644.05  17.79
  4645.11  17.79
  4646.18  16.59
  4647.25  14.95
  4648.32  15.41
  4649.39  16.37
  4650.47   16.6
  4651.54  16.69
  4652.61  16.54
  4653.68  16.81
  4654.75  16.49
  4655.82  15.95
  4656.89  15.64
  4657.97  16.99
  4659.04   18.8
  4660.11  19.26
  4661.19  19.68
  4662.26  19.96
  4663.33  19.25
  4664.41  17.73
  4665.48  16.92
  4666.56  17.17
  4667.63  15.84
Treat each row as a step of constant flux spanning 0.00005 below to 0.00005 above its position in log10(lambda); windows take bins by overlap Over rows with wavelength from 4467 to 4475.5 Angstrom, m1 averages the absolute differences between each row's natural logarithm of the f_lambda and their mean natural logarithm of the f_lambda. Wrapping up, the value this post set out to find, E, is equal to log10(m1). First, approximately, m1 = 0.05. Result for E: -1.3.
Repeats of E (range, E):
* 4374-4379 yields -1.1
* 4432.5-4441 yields -0.7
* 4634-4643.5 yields -1.4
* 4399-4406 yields -0.7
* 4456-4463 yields -1.0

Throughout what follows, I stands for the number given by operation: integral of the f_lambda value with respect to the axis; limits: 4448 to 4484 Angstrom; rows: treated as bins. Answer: 457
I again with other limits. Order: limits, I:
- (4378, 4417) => 414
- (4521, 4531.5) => 149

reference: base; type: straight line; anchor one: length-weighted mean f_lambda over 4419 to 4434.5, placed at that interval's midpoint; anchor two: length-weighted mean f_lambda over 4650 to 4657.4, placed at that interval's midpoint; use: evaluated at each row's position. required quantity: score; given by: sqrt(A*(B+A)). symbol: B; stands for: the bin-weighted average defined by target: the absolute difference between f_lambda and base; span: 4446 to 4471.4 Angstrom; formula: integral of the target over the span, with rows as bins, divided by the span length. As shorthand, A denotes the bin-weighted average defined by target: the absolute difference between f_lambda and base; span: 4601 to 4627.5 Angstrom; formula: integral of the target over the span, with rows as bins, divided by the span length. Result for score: 2.24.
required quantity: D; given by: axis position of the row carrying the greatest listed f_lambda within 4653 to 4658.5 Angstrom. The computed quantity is 4657.97 Angstrom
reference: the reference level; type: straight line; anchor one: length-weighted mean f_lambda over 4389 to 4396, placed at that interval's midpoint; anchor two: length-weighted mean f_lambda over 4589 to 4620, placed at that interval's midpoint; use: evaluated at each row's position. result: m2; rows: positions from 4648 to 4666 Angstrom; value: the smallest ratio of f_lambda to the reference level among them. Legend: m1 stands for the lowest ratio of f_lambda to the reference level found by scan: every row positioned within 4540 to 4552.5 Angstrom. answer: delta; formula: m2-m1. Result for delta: -0.09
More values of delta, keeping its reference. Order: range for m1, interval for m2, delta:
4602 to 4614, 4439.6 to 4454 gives 0.00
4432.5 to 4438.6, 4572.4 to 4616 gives 0.25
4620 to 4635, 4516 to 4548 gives -0.32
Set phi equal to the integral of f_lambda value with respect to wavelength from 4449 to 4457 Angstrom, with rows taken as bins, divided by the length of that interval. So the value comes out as 11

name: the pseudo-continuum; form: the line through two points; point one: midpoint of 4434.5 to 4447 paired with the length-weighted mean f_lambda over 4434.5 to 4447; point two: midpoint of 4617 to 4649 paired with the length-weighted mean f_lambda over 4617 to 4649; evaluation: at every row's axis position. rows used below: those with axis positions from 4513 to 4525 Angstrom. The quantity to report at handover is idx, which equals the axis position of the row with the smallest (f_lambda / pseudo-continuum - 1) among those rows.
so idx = 4514.36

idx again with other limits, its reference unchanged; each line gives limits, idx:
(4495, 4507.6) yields 4496.73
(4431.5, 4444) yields 4436.05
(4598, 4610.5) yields 4602.53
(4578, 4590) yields 4586.66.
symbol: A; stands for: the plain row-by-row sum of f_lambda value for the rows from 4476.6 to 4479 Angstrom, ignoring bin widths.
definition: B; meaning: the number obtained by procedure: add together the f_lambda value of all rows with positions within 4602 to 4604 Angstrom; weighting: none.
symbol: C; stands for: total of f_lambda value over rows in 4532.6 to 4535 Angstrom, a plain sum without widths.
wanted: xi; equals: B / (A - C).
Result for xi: 5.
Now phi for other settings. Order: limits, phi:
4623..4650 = 17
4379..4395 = 10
